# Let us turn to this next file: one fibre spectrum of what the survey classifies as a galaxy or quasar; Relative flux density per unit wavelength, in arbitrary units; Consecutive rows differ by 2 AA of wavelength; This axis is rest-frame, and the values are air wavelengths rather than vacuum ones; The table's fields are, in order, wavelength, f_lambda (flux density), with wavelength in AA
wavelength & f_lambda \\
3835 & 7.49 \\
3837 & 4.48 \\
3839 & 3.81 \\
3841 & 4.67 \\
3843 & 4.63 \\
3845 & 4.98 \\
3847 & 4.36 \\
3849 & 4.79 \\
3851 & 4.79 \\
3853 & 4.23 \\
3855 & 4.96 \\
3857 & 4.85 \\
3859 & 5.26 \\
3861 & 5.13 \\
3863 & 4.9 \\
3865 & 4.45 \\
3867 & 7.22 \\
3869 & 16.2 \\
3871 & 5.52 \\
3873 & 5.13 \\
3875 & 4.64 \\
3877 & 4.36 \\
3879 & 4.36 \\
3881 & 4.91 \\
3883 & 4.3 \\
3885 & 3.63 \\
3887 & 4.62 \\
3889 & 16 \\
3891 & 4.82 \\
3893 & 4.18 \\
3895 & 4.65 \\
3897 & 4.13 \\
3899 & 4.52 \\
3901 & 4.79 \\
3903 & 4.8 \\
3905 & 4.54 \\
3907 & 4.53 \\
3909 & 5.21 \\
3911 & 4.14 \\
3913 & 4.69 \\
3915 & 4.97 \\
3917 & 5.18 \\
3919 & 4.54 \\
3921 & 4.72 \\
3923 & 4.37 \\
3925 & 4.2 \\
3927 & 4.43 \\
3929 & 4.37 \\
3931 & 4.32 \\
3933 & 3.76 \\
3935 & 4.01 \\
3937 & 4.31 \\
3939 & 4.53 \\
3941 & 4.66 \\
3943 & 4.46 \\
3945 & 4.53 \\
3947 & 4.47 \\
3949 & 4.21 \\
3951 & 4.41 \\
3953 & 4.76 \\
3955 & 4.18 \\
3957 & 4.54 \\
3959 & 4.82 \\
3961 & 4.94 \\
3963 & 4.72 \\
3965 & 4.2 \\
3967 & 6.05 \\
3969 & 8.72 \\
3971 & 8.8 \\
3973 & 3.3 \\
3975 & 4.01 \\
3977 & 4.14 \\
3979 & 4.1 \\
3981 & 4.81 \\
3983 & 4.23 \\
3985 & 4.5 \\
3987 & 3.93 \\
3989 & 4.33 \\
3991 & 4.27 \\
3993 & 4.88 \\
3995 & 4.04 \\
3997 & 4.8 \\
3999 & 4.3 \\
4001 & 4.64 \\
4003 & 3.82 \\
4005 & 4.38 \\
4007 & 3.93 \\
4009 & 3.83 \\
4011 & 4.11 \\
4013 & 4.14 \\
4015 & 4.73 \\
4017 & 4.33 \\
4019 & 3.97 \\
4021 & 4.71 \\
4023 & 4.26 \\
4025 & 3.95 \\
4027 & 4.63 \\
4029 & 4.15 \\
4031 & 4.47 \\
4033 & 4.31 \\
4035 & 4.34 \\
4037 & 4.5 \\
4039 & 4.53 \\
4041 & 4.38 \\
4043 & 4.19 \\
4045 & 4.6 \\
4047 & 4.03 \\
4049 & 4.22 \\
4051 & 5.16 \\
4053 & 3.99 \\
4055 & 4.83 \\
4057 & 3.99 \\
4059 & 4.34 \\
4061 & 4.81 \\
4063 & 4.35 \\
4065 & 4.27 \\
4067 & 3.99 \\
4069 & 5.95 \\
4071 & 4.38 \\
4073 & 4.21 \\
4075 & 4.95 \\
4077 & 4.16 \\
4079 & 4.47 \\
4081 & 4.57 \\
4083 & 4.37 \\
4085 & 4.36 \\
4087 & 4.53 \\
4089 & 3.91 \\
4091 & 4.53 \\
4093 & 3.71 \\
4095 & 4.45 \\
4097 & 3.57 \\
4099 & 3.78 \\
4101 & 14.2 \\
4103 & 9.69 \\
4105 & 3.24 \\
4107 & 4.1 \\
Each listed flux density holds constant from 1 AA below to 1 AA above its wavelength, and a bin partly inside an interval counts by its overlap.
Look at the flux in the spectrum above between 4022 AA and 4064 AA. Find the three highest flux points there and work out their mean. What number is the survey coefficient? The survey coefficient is 4.9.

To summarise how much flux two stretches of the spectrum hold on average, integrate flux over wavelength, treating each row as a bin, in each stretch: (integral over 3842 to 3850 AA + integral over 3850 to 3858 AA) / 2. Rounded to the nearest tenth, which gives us 37.6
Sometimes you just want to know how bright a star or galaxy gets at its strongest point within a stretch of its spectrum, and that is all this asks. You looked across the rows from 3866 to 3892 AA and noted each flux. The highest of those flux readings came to 16.2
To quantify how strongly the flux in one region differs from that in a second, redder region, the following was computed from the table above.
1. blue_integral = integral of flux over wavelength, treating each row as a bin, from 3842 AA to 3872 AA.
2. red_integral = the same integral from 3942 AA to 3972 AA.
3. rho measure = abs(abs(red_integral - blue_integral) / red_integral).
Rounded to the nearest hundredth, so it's 0.11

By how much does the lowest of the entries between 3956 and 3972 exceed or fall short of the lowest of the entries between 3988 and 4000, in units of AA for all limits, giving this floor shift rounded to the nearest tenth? 0.2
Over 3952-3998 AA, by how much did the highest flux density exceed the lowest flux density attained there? 5.5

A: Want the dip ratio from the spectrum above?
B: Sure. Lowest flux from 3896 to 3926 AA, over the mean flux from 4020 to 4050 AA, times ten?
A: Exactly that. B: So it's 9.5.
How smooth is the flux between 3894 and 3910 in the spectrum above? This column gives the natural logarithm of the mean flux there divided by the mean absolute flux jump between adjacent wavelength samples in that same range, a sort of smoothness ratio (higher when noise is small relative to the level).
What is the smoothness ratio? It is 2.72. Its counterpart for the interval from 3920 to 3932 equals 3.24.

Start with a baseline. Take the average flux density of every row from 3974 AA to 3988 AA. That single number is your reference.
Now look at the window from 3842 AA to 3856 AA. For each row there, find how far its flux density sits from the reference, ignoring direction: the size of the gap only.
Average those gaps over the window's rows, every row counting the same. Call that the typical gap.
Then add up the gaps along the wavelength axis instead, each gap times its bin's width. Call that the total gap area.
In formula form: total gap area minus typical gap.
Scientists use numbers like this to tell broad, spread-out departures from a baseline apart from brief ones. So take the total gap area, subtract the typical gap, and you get 5.7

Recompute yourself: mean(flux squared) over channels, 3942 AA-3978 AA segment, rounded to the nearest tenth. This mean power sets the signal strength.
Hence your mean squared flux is 26.7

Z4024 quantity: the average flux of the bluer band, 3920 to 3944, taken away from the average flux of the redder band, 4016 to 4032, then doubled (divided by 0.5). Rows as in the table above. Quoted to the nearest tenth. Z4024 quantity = -0.1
